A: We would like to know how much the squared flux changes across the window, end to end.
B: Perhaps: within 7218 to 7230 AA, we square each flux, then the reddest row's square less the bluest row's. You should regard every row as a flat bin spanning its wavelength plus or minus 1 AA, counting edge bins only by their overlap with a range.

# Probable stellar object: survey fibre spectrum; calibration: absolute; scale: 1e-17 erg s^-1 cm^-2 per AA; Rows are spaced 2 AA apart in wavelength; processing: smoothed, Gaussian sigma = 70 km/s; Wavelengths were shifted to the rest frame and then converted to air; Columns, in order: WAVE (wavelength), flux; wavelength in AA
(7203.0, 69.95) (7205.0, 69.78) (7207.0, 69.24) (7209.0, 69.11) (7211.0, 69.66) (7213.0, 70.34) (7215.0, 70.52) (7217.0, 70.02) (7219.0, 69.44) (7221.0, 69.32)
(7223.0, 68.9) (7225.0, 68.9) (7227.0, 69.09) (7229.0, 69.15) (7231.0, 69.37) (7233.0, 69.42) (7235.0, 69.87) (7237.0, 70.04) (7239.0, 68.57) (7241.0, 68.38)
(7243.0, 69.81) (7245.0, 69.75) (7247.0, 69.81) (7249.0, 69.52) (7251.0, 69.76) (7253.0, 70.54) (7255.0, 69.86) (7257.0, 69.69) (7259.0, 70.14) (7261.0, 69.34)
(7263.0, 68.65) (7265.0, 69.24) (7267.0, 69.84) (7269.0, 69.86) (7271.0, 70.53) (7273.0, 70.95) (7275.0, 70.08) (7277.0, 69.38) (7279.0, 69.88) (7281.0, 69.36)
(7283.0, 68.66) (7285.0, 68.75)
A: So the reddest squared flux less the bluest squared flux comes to -40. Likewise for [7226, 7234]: 46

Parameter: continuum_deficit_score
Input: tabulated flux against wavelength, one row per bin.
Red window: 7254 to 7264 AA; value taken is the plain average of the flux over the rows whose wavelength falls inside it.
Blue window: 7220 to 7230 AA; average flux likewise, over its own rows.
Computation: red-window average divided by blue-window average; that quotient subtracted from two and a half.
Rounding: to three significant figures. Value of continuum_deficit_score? 1.49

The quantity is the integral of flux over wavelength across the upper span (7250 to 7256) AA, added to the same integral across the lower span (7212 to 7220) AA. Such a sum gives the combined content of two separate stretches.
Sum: 981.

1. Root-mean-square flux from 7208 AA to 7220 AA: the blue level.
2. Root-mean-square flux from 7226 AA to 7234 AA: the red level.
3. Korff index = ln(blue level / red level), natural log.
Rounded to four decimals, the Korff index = 0.0085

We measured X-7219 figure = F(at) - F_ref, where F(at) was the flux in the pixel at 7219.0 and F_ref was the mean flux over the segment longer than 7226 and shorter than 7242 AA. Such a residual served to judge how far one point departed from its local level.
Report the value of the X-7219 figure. 0.2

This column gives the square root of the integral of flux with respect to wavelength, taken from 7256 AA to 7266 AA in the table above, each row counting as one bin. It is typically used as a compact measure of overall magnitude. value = 26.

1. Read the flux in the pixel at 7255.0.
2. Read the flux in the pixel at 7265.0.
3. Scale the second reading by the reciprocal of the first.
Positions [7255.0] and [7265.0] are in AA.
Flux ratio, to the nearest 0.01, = 0.99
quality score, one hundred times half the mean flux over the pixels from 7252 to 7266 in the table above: 3482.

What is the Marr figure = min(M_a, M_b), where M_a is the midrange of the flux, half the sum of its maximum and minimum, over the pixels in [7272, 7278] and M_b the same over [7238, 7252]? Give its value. 69.1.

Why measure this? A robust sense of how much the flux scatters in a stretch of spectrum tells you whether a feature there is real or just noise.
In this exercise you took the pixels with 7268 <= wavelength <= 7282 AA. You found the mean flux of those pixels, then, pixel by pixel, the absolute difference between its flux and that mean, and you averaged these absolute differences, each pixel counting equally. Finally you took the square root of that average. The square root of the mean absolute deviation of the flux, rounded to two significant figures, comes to 0.66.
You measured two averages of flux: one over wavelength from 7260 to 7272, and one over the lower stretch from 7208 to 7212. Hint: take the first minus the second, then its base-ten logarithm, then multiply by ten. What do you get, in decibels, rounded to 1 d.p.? -7.2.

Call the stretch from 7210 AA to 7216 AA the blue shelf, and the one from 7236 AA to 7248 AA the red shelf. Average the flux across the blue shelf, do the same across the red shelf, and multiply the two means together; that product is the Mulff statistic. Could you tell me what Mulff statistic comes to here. 4870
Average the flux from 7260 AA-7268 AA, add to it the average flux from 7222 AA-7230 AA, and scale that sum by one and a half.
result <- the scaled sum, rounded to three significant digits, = 207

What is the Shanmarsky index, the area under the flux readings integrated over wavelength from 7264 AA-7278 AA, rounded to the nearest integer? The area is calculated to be 980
